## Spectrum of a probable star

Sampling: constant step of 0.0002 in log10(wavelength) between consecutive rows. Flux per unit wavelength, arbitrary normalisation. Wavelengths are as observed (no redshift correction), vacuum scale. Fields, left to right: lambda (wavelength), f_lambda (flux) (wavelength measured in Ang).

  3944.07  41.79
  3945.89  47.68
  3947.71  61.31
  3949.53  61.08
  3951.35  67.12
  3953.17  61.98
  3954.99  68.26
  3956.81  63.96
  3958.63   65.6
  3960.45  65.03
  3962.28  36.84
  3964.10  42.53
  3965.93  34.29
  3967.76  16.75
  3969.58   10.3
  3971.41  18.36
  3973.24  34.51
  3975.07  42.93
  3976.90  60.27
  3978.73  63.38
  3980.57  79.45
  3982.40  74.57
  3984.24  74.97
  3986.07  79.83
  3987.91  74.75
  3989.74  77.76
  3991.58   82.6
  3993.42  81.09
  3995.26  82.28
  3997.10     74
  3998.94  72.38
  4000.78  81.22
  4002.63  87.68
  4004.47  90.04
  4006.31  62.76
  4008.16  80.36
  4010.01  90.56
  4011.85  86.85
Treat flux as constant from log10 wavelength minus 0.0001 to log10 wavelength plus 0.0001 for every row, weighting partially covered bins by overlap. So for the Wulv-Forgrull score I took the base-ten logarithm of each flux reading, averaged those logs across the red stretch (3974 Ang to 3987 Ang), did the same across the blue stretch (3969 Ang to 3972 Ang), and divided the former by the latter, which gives 1.60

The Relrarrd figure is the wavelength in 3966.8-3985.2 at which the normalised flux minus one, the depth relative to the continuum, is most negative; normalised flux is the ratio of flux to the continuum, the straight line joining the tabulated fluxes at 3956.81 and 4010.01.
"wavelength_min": 3969.58 Ang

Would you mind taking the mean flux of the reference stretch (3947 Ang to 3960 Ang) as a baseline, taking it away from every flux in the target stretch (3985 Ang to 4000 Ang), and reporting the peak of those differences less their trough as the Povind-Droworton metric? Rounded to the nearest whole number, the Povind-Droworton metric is 10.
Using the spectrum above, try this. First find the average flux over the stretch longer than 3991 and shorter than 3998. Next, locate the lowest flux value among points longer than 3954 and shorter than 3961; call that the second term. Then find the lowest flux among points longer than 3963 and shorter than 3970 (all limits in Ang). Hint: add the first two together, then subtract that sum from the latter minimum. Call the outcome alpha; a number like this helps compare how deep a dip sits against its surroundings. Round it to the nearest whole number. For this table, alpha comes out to -134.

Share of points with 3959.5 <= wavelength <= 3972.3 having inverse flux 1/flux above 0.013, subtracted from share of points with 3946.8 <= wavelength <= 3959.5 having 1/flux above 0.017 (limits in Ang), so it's -1.0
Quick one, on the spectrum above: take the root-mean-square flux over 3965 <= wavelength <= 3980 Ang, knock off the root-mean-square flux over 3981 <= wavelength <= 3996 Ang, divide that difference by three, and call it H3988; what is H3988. -13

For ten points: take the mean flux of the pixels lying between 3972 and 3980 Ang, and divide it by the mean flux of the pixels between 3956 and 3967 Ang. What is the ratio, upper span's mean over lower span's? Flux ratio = 1.0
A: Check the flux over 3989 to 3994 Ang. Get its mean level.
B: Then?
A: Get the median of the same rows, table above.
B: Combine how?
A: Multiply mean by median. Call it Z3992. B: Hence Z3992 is 6526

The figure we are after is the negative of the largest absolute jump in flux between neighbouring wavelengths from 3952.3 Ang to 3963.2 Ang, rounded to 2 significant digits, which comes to -28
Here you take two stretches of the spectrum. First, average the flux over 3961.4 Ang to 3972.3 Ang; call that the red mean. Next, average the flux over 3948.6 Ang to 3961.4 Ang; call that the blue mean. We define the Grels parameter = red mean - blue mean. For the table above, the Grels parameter -38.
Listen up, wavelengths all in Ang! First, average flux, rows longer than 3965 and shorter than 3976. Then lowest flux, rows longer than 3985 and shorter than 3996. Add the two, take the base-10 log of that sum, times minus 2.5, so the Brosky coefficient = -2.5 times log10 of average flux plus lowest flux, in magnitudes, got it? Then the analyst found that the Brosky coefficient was -5.01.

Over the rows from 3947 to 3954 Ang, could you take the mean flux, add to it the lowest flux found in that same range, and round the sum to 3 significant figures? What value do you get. 124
